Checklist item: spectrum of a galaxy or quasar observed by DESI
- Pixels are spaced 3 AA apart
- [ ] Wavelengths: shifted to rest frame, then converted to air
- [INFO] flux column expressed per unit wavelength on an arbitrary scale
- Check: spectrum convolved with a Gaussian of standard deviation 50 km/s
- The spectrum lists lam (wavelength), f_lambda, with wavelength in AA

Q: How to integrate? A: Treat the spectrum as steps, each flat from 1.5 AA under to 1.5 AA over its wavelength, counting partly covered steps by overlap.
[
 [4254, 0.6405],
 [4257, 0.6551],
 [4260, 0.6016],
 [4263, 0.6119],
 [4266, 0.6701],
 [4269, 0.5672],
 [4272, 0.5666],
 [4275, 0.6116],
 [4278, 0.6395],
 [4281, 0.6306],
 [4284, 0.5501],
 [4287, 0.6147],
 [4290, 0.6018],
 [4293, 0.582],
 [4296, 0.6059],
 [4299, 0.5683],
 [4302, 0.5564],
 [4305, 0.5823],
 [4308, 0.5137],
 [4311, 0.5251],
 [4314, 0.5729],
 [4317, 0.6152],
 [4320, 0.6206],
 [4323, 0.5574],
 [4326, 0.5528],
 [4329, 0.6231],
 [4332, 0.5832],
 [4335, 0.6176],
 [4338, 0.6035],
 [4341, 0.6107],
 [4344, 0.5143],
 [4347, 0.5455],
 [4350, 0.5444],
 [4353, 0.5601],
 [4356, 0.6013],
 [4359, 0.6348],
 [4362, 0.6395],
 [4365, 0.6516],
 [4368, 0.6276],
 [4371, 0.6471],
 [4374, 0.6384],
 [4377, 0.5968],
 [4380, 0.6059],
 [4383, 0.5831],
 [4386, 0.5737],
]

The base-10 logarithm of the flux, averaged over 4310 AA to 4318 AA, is -0.244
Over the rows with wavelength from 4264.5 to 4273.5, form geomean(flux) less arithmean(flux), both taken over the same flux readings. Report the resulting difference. -0.0019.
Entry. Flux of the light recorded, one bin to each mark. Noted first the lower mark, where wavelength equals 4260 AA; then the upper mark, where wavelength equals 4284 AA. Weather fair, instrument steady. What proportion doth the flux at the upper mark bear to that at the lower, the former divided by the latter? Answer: 0.91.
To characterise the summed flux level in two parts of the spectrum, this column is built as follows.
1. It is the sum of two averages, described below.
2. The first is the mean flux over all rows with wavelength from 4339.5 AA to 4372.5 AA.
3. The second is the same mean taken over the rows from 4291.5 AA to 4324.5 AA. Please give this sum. 1.17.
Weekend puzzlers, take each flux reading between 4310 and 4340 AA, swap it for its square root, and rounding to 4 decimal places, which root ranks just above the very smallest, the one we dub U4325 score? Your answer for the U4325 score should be 0.7435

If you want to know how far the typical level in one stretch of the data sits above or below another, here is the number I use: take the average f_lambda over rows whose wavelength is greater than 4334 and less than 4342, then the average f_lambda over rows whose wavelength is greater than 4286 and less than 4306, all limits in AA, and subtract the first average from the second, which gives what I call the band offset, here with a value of -0.02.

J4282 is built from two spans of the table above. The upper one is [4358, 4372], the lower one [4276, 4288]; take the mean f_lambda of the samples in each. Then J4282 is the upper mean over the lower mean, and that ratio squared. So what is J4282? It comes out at 1.11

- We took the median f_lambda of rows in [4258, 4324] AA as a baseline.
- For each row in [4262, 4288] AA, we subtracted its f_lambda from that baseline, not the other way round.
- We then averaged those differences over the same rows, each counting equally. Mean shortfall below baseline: -0.015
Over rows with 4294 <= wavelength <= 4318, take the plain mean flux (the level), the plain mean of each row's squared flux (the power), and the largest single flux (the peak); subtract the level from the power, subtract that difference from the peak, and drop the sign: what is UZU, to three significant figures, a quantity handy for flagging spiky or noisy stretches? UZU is 0.860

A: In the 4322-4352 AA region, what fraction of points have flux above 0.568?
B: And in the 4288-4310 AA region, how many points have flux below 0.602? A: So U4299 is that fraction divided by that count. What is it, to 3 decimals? 0.083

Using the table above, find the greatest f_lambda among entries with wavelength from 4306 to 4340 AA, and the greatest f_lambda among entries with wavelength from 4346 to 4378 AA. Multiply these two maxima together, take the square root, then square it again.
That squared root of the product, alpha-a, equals 0.406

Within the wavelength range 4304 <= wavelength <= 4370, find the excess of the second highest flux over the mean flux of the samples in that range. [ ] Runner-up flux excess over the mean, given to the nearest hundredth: 0.05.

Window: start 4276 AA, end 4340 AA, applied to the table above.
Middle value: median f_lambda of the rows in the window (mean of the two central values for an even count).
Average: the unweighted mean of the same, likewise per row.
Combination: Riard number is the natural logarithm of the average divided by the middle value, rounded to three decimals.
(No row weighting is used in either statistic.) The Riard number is 0.006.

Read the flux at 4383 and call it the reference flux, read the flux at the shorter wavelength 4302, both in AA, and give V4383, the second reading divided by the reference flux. 0.95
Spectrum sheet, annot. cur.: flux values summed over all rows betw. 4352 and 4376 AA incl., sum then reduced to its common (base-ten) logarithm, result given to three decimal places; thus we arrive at 0.699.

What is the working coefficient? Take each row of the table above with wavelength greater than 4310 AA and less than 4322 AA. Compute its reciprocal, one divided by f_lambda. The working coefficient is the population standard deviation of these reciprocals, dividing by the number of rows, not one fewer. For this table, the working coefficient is 0.12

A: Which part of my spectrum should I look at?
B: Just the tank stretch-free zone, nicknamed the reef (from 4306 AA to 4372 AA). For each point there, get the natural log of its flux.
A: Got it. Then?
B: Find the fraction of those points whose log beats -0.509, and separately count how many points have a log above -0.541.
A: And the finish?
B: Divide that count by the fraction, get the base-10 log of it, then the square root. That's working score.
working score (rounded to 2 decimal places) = 1.17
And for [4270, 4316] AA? 1.11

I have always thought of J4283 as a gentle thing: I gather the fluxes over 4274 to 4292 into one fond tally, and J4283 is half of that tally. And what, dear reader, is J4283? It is 1.82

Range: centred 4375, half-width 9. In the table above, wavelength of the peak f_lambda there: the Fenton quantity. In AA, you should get 4371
